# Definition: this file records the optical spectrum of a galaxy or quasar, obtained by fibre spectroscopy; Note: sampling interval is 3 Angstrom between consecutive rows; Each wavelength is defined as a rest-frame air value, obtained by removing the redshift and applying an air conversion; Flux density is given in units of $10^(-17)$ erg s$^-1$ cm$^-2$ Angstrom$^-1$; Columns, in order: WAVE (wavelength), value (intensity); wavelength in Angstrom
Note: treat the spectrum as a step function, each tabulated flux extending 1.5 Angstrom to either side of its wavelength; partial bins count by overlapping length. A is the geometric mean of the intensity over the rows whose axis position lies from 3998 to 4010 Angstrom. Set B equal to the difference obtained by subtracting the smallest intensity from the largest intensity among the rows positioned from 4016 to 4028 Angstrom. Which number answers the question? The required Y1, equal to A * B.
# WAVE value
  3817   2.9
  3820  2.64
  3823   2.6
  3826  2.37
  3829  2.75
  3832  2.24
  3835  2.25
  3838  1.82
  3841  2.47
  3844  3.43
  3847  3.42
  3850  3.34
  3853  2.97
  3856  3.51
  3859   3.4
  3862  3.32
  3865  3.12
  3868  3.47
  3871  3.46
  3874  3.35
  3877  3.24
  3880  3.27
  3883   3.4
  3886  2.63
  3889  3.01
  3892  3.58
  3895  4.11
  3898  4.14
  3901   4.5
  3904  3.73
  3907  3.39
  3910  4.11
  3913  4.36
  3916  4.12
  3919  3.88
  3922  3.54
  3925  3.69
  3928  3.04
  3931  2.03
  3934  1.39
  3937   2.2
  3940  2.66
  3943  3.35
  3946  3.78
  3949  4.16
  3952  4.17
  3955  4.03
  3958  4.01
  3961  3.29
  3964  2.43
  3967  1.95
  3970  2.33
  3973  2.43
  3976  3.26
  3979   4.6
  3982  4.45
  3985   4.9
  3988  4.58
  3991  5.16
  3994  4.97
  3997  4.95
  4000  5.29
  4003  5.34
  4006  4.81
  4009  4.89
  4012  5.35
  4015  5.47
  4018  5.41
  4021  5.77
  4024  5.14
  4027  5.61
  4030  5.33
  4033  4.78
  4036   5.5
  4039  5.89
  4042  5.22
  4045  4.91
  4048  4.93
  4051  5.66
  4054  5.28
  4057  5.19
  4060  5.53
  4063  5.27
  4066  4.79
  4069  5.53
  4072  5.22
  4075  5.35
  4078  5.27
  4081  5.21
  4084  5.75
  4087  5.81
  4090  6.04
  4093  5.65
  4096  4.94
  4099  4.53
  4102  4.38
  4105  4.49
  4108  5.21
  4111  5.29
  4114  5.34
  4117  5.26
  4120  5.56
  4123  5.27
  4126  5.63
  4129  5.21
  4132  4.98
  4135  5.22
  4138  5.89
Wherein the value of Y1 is 3.2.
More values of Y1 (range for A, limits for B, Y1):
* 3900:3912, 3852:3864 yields 2.1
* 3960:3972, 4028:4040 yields 2.7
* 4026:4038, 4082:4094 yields 2.1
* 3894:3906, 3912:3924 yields 3.4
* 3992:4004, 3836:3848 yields 8.3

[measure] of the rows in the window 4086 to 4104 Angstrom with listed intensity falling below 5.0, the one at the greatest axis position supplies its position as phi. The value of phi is 4102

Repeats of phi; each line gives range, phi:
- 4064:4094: 4066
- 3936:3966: 3964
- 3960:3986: 3985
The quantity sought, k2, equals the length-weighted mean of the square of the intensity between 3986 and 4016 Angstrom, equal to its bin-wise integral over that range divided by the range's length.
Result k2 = 26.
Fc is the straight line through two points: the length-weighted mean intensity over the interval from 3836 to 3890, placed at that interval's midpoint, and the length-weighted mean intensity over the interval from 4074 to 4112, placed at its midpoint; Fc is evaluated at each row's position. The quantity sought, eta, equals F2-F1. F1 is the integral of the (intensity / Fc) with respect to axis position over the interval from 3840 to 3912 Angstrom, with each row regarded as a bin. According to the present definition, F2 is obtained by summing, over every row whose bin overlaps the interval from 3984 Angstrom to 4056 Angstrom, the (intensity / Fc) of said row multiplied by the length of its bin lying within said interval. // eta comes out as 6.3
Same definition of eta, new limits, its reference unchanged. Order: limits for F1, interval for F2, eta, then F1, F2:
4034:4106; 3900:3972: -12.3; 76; 63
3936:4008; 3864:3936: 3.9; 68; 71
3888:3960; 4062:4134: 2.4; 69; 72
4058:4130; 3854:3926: 3.7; 73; 76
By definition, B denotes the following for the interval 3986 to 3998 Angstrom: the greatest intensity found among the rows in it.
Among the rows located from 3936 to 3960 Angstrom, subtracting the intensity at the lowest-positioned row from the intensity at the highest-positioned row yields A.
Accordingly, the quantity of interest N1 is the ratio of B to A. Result 3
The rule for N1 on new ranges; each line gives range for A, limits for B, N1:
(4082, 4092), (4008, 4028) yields 20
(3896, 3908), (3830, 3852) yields -5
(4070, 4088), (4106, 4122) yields 9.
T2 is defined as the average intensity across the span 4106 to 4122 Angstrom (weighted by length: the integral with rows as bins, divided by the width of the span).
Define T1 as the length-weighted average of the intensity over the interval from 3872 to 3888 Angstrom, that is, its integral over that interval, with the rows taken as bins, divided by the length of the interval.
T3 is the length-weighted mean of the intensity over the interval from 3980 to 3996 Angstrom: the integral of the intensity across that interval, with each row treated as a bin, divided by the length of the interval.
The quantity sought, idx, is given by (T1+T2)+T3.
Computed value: 13.3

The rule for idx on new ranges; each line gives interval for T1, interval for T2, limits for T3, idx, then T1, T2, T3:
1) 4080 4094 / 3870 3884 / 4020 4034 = 14.4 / 5.7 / 3.3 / 5.3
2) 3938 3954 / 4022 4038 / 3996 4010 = 14.0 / 3.6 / 5.3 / 5.1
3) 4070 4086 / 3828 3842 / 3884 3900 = 11.2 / 5.4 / 2.3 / 3.5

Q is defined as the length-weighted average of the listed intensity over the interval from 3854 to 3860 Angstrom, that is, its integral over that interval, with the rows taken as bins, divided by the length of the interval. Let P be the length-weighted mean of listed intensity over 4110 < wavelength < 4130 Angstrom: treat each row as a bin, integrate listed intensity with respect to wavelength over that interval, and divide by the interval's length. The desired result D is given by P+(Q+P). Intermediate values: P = 5.37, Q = 3.4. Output 14.2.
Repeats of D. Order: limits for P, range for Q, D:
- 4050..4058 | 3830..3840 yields 12.9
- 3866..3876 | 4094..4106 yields 11.4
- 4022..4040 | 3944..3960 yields 14.7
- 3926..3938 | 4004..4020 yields 9.7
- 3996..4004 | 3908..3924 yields 14.4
